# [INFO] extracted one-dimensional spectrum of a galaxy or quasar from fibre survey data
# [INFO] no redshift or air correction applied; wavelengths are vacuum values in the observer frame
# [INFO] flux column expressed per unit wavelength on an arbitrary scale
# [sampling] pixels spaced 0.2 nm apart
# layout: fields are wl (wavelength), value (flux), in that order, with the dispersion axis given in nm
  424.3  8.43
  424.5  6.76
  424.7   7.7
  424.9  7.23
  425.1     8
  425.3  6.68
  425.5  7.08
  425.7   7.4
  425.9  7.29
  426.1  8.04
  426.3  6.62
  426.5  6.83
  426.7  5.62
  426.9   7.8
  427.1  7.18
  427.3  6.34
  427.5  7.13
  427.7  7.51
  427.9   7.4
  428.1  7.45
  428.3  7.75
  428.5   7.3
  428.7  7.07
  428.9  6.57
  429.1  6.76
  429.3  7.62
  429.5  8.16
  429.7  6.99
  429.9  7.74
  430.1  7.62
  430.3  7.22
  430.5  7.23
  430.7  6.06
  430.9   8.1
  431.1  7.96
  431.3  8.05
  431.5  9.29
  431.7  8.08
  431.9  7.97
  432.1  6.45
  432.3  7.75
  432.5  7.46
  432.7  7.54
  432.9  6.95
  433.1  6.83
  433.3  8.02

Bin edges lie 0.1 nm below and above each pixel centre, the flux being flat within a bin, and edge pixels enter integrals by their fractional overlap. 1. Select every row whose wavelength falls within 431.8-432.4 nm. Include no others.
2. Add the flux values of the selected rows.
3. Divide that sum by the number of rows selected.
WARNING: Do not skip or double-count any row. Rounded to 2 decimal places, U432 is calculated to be 7.39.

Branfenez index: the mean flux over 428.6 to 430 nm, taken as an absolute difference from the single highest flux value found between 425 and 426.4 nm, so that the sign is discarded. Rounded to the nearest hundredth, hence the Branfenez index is 0.77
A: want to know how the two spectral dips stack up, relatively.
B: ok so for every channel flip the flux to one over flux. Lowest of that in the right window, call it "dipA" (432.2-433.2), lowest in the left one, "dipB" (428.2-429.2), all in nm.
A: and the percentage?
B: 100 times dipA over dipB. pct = 100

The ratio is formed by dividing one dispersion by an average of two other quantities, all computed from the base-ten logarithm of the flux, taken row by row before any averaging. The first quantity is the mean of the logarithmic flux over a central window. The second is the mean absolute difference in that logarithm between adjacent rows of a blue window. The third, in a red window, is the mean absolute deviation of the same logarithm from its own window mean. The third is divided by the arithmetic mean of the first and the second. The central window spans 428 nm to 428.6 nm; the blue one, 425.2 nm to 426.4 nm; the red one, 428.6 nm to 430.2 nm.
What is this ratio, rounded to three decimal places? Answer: 0.061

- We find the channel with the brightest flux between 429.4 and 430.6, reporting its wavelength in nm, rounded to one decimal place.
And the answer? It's 429.5 nm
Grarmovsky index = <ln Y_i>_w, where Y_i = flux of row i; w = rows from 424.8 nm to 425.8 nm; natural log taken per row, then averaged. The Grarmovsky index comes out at 1.98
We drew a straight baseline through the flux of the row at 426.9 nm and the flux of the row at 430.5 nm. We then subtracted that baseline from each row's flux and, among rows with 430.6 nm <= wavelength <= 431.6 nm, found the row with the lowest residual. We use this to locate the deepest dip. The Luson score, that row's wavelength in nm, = 430.7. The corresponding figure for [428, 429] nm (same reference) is 428.9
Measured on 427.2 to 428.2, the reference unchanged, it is 427.3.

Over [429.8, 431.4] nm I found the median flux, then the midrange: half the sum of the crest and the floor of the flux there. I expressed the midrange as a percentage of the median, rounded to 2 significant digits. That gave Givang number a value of 92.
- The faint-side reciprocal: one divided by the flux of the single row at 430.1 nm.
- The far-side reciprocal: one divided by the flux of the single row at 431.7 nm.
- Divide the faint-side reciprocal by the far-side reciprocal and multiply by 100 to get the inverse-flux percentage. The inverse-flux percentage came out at 106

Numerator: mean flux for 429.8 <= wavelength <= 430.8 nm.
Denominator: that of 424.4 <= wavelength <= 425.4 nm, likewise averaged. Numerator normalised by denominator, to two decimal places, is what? 0.99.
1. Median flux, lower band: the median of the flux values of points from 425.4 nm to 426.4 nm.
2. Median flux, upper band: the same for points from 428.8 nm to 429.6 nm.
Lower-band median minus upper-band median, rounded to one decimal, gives 0.1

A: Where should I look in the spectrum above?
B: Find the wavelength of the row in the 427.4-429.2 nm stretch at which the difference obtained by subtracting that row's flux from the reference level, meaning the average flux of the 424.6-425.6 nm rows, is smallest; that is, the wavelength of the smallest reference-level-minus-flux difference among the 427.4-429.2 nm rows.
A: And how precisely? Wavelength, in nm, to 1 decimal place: 428.3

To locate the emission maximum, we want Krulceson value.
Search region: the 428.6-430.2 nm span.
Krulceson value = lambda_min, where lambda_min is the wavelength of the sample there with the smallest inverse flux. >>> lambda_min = 429.5 nm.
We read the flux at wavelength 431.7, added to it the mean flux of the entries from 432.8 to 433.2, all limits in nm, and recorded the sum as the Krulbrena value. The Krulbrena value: 15.0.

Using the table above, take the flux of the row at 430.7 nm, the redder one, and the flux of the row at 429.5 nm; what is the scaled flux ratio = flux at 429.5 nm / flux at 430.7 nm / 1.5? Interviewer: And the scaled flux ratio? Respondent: 0.90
